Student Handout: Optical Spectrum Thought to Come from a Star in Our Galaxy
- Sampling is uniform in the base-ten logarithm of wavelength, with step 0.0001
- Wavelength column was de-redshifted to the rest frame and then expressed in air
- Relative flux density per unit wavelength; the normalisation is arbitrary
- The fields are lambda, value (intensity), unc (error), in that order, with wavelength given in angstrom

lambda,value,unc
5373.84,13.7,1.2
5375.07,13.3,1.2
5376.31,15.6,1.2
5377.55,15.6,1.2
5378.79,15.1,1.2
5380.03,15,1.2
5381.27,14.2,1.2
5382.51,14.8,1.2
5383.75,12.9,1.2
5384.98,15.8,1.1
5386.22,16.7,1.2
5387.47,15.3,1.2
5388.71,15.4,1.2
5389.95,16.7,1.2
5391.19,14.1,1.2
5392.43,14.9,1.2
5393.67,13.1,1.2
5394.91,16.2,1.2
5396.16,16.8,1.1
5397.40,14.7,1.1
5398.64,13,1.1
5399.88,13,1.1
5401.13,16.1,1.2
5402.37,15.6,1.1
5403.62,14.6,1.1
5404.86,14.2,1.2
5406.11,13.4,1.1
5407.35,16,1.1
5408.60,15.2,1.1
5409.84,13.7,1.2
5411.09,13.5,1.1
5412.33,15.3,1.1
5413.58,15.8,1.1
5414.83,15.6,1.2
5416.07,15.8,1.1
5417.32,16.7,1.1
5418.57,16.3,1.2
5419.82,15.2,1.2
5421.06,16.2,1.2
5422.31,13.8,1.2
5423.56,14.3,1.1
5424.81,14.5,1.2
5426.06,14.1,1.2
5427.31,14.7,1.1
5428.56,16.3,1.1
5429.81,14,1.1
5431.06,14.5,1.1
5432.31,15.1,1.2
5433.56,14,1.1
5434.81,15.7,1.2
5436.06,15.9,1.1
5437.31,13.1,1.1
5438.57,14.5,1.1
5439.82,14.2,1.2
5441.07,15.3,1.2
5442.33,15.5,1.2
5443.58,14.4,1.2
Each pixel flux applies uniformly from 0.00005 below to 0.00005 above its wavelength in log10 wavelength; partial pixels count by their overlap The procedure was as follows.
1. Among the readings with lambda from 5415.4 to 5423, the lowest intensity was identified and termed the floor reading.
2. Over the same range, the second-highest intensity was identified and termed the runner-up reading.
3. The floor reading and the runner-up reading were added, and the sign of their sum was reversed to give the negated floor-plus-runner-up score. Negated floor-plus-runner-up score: -30.1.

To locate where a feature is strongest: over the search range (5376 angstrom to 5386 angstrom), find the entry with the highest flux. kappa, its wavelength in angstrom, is 5384.98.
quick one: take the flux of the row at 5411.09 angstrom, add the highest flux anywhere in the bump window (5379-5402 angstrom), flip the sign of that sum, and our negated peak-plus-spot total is -30.3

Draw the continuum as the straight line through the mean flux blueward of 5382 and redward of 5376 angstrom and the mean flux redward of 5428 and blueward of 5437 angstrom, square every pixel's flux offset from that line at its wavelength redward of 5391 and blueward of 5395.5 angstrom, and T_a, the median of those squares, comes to 1.1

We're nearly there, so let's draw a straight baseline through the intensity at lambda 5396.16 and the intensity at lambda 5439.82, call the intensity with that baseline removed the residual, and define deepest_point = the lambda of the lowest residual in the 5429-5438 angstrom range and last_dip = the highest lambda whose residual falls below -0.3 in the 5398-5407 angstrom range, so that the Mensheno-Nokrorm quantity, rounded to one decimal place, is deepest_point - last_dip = 31.2 angstrom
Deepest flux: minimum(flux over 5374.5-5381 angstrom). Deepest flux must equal 13.3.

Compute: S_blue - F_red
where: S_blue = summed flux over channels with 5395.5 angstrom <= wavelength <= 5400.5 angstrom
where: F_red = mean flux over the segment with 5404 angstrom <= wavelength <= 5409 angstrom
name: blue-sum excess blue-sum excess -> 42.8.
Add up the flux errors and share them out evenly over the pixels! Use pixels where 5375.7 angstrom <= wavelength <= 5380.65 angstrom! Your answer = 1.20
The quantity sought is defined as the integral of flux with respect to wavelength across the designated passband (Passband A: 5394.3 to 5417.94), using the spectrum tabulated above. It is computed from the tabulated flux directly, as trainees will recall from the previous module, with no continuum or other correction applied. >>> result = 355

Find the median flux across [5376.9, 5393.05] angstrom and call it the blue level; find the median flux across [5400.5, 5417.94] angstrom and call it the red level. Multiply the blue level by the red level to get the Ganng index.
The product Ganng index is 233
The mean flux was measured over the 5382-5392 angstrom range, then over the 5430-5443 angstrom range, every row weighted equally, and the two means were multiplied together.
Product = 225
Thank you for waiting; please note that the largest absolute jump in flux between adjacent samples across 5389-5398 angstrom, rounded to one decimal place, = 3.1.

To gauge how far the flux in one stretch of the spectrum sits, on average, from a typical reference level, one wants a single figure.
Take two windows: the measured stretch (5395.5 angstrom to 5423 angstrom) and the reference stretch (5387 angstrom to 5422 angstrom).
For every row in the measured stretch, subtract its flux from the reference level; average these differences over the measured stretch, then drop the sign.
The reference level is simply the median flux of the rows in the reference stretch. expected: 0.3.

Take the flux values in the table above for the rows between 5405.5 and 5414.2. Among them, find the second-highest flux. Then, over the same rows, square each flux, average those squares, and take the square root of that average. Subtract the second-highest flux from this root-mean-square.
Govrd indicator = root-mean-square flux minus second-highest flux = -1.1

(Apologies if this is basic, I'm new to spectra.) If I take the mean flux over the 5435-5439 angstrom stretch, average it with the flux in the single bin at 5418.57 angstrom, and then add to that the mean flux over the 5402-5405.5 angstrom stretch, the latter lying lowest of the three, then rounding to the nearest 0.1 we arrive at 30.2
